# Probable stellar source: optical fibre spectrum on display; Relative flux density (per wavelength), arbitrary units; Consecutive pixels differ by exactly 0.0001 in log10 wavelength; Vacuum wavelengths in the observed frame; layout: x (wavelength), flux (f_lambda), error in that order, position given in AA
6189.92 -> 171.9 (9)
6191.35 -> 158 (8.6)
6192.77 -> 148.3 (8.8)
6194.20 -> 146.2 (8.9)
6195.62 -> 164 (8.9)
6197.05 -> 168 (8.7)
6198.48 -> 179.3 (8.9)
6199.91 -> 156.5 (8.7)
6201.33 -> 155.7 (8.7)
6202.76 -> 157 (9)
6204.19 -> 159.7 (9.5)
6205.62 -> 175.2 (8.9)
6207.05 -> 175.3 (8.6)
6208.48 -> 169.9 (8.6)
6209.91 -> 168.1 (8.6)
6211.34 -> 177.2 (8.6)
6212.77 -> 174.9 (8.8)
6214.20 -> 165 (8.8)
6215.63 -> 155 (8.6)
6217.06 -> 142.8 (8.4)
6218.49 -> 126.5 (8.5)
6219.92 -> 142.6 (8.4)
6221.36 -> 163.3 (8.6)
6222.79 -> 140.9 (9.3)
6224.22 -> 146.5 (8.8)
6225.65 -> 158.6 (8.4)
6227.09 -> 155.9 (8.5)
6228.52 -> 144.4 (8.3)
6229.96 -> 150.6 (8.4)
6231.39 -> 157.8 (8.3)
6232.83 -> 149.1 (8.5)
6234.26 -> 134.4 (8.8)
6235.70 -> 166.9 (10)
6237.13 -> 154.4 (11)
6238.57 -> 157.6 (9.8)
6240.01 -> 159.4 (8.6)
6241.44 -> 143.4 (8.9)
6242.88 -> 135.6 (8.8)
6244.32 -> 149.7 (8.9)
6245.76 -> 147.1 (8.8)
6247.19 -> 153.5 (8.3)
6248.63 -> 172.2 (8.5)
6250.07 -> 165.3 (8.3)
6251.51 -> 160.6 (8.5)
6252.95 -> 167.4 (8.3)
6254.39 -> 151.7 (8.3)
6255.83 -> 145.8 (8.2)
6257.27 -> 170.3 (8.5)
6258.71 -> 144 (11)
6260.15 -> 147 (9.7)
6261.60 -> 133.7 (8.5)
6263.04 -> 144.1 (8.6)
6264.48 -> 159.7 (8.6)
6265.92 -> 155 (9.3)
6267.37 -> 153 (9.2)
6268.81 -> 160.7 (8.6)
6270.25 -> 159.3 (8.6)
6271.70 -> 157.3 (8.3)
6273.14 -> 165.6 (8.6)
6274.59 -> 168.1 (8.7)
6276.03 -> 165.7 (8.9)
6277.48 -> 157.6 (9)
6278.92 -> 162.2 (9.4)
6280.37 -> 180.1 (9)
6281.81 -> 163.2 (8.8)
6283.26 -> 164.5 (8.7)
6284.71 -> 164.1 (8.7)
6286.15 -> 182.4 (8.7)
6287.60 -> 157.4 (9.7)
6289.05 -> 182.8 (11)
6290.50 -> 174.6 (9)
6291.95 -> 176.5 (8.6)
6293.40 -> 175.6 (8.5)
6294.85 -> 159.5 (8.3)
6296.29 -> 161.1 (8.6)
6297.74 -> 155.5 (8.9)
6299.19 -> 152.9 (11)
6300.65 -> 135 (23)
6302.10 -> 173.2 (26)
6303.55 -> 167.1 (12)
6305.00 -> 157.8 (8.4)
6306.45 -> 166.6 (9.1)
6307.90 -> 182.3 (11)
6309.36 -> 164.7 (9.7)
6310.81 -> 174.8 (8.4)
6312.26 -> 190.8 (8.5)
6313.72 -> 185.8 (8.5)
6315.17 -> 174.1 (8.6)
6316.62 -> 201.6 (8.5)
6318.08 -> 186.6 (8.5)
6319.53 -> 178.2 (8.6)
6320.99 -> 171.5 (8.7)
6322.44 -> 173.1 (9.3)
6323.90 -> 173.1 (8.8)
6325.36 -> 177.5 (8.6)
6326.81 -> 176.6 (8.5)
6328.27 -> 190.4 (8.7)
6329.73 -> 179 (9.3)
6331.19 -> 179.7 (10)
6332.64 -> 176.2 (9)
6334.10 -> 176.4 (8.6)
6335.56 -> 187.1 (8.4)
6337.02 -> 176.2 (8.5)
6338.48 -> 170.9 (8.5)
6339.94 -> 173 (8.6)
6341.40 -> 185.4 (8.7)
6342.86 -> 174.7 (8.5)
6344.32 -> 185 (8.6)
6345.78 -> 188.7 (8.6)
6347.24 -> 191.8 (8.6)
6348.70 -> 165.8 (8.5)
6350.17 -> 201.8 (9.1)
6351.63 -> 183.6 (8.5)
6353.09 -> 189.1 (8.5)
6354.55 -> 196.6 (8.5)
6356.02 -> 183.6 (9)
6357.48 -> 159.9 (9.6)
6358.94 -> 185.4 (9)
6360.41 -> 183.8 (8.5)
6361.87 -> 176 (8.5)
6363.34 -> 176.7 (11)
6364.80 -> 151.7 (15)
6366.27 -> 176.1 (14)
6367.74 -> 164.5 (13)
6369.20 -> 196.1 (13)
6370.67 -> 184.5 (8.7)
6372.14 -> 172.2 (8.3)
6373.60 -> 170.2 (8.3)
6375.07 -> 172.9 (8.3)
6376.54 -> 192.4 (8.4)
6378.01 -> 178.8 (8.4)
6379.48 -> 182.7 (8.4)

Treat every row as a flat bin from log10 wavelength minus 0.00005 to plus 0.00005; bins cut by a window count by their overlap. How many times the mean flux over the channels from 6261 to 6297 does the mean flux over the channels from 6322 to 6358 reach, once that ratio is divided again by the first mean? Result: 0.0068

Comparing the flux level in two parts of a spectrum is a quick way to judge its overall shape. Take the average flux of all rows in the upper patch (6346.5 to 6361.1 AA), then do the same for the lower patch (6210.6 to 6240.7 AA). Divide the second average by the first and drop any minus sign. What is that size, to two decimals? 0.83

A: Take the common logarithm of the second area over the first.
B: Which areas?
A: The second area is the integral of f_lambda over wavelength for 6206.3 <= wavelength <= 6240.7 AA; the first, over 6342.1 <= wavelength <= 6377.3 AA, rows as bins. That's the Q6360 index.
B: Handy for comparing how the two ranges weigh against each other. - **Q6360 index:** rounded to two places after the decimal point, -0.07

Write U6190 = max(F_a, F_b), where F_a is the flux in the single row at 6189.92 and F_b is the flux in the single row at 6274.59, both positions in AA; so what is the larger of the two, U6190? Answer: 172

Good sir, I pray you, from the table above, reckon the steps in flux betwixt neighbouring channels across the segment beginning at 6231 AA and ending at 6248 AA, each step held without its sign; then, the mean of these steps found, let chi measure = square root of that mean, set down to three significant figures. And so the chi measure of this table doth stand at 3.31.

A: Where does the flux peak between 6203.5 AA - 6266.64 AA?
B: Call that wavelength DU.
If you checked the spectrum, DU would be 6211.34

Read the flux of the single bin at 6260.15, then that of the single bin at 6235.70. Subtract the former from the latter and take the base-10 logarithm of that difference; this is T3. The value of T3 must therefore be 1.30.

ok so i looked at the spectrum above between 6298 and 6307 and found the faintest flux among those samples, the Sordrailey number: 135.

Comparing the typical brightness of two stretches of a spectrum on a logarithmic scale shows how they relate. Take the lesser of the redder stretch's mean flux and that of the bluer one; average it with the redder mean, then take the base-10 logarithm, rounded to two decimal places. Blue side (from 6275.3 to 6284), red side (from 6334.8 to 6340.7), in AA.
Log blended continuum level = 2.23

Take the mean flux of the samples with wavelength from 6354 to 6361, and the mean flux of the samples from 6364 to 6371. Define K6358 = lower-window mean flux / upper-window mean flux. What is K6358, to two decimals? 1.04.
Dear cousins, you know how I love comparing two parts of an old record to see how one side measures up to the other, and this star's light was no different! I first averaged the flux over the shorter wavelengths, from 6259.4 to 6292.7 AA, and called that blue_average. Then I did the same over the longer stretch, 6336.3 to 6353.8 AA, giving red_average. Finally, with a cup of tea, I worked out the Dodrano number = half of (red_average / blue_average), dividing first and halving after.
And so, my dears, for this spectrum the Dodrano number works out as 0.561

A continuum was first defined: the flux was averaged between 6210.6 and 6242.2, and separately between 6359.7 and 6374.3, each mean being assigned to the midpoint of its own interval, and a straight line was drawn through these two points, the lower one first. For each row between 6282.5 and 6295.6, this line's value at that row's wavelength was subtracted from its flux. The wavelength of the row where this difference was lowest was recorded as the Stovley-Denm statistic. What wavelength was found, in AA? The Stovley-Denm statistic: 6287.60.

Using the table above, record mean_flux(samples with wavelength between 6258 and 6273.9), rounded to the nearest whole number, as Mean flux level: 153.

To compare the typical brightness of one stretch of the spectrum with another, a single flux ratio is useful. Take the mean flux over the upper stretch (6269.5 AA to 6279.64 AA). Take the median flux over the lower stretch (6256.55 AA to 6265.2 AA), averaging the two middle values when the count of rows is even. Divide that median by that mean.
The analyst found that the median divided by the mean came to 0.90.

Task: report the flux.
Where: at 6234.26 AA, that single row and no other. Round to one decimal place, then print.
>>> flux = 134.4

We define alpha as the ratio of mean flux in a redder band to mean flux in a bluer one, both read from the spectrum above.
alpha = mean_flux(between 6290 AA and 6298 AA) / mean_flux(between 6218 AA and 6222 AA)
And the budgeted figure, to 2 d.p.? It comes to 1.16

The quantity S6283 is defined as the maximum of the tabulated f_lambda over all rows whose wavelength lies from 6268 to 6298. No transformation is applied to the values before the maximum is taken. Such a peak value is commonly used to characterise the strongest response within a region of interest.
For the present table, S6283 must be 182.8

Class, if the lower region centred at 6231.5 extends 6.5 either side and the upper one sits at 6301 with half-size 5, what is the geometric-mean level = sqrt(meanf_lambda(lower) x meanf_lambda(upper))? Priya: 155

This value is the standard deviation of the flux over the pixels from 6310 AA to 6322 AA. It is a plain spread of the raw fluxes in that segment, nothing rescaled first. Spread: 10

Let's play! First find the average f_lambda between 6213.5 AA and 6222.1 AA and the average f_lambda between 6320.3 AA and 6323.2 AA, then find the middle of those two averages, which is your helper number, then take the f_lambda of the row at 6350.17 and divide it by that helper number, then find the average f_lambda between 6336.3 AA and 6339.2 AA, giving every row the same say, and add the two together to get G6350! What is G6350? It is 175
